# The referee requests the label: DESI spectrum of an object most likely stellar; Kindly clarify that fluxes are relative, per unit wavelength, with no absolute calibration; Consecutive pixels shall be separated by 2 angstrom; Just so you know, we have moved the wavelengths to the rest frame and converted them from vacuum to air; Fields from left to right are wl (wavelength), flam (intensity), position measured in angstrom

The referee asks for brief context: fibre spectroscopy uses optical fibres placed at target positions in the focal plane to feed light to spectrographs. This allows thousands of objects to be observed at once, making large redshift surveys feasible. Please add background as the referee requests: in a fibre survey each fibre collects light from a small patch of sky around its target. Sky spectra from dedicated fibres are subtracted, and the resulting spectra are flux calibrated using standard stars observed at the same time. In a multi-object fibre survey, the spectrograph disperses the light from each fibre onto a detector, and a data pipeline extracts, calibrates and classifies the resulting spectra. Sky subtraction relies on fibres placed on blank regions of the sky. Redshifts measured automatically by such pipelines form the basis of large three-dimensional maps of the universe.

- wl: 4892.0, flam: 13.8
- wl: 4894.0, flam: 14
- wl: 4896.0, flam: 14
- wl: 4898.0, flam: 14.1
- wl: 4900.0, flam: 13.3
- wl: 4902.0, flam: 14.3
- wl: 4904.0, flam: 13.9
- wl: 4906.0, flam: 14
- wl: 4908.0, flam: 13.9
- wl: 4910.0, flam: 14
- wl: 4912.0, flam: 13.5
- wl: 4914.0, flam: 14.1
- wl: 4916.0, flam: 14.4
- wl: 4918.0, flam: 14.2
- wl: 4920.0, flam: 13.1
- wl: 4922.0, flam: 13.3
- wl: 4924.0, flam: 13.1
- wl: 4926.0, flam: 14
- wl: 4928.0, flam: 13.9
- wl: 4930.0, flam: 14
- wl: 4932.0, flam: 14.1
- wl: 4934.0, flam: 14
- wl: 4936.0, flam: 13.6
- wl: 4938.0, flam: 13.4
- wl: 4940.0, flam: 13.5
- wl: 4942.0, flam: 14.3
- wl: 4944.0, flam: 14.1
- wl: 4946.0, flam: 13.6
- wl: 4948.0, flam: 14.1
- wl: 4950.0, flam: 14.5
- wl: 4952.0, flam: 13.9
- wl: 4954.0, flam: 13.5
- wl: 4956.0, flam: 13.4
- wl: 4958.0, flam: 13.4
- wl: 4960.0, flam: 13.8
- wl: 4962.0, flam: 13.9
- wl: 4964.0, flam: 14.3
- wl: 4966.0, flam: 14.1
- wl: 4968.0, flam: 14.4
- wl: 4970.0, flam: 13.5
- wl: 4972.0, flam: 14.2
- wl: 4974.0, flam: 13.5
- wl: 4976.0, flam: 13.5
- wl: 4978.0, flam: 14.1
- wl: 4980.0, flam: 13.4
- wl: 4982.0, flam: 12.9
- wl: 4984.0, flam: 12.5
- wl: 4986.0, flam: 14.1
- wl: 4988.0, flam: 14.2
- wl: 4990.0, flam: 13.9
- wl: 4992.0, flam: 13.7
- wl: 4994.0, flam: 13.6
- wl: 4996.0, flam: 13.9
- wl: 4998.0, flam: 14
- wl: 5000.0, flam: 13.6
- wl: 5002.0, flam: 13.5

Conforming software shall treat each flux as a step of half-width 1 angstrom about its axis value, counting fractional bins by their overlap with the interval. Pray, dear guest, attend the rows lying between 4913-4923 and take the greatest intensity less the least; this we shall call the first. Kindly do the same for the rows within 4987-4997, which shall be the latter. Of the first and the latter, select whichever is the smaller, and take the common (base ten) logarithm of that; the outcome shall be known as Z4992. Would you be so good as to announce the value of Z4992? -0.222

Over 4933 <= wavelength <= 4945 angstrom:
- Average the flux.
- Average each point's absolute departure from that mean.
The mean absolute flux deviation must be 0.32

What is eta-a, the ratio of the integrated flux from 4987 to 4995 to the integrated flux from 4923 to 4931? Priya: 1.01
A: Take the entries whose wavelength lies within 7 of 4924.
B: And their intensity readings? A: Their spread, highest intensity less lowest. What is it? 1.10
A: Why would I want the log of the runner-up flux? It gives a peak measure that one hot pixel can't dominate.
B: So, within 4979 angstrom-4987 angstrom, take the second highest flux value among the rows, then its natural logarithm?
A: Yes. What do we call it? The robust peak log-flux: 2.60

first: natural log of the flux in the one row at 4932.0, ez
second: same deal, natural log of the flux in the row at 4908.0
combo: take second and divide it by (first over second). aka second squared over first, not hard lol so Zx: 2.62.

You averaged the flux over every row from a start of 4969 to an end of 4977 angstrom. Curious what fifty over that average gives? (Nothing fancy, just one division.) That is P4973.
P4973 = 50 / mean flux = 3.66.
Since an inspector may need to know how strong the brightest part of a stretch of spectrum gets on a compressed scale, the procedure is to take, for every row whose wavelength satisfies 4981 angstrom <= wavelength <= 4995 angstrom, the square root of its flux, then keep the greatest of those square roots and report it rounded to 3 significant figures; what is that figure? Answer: 3.77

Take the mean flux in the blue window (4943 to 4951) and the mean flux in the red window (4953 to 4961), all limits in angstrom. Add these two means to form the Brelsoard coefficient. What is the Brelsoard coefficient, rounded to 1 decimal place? 27.6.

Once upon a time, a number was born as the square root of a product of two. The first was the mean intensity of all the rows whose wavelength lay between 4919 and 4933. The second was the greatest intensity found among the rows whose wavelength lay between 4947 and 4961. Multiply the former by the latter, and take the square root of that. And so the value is 14.1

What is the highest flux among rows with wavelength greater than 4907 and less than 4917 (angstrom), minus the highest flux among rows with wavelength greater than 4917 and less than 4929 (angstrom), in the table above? 0.20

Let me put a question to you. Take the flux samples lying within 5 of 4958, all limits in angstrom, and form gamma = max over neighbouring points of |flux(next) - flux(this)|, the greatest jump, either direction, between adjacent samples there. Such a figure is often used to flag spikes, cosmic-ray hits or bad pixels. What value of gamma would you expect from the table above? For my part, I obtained 0.4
